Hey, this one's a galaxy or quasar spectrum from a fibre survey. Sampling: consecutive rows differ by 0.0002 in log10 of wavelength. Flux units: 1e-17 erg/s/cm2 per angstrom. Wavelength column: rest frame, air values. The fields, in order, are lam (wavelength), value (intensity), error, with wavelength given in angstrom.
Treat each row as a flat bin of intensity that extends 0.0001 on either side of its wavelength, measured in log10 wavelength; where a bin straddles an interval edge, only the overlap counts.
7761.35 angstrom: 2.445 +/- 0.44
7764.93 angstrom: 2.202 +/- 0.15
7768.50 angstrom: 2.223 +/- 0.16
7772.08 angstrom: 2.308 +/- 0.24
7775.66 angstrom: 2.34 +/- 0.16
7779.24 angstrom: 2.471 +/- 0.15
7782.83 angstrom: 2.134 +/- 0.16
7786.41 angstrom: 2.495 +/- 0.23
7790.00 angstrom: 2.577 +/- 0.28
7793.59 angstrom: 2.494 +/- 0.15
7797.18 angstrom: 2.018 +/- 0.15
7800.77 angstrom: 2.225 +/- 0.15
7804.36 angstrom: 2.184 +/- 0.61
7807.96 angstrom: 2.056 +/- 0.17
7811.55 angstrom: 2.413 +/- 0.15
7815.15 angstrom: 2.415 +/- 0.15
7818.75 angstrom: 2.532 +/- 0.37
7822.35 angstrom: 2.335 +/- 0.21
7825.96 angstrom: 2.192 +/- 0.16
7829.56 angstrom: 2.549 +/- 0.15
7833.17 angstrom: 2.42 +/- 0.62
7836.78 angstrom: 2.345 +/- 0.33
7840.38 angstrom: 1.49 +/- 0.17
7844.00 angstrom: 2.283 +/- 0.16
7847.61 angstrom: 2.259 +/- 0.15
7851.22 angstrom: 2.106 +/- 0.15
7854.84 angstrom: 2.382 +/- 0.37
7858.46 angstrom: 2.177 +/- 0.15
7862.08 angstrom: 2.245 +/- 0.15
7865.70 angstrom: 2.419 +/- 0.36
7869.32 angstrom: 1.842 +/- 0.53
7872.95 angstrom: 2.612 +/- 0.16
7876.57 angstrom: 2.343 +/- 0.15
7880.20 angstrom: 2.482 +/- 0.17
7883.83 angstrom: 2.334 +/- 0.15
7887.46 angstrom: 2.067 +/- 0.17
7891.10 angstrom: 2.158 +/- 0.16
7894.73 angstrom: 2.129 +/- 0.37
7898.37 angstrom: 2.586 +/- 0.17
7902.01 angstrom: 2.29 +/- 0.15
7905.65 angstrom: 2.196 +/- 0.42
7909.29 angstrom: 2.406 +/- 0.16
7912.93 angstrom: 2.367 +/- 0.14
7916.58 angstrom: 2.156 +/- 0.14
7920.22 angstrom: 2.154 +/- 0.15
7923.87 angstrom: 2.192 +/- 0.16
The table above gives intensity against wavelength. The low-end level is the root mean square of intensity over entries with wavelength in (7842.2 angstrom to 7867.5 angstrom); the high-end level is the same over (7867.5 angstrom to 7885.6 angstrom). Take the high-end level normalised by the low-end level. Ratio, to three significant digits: 1.03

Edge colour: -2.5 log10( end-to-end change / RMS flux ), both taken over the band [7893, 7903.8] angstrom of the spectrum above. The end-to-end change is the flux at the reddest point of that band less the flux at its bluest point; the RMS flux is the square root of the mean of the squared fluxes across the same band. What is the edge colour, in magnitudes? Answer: 2.9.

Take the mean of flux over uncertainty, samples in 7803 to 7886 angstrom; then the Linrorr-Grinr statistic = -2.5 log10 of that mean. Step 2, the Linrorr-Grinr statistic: -2.67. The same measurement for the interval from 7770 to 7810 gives -2.72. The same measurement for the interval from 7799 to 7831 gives -2.73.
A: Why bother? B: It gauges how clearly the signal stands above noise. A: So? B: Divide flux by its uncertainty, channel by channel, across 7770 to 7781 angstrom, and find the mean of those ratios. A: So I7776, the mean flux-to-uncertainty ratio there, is 13.6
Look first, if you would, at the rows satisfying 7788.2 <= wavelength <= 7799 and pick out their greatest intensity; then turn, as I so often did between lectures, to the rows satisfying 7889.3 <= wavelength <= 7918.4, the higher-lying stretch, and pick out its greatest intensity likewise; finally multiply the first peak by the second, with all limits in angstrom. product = 6.7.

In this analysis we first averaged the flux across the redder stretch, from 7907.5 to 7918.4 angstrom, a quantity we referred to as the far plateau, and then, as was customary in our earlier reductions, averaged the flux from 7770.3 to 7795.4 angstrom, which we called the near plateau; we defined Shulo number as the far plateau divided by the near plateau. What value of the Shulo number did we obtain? 0.96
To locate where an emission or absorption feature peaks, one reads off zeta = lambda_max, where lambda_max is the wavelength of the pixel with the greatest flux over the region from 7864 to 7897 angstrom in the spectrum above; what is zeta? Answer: 7872.95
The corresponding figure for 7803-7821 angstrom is 7818.75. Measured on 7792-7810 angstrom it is 7793.59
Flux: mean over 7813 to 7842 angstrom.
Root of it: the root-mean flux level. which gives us 1.51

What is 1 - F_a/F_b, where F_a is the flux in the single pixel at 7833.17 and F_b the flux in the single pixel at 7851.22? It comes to -0.149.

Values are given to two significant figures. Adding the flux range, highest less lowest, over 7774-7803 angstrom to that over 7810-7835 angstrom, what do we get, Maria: 0.92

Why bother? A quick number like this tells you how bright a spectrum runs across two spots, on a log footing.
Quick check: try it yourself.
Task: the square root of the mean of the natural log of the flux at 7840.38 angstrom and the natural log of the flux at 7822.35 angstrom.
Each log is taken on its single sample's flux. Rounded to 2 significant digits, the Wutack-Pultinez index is 0.79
